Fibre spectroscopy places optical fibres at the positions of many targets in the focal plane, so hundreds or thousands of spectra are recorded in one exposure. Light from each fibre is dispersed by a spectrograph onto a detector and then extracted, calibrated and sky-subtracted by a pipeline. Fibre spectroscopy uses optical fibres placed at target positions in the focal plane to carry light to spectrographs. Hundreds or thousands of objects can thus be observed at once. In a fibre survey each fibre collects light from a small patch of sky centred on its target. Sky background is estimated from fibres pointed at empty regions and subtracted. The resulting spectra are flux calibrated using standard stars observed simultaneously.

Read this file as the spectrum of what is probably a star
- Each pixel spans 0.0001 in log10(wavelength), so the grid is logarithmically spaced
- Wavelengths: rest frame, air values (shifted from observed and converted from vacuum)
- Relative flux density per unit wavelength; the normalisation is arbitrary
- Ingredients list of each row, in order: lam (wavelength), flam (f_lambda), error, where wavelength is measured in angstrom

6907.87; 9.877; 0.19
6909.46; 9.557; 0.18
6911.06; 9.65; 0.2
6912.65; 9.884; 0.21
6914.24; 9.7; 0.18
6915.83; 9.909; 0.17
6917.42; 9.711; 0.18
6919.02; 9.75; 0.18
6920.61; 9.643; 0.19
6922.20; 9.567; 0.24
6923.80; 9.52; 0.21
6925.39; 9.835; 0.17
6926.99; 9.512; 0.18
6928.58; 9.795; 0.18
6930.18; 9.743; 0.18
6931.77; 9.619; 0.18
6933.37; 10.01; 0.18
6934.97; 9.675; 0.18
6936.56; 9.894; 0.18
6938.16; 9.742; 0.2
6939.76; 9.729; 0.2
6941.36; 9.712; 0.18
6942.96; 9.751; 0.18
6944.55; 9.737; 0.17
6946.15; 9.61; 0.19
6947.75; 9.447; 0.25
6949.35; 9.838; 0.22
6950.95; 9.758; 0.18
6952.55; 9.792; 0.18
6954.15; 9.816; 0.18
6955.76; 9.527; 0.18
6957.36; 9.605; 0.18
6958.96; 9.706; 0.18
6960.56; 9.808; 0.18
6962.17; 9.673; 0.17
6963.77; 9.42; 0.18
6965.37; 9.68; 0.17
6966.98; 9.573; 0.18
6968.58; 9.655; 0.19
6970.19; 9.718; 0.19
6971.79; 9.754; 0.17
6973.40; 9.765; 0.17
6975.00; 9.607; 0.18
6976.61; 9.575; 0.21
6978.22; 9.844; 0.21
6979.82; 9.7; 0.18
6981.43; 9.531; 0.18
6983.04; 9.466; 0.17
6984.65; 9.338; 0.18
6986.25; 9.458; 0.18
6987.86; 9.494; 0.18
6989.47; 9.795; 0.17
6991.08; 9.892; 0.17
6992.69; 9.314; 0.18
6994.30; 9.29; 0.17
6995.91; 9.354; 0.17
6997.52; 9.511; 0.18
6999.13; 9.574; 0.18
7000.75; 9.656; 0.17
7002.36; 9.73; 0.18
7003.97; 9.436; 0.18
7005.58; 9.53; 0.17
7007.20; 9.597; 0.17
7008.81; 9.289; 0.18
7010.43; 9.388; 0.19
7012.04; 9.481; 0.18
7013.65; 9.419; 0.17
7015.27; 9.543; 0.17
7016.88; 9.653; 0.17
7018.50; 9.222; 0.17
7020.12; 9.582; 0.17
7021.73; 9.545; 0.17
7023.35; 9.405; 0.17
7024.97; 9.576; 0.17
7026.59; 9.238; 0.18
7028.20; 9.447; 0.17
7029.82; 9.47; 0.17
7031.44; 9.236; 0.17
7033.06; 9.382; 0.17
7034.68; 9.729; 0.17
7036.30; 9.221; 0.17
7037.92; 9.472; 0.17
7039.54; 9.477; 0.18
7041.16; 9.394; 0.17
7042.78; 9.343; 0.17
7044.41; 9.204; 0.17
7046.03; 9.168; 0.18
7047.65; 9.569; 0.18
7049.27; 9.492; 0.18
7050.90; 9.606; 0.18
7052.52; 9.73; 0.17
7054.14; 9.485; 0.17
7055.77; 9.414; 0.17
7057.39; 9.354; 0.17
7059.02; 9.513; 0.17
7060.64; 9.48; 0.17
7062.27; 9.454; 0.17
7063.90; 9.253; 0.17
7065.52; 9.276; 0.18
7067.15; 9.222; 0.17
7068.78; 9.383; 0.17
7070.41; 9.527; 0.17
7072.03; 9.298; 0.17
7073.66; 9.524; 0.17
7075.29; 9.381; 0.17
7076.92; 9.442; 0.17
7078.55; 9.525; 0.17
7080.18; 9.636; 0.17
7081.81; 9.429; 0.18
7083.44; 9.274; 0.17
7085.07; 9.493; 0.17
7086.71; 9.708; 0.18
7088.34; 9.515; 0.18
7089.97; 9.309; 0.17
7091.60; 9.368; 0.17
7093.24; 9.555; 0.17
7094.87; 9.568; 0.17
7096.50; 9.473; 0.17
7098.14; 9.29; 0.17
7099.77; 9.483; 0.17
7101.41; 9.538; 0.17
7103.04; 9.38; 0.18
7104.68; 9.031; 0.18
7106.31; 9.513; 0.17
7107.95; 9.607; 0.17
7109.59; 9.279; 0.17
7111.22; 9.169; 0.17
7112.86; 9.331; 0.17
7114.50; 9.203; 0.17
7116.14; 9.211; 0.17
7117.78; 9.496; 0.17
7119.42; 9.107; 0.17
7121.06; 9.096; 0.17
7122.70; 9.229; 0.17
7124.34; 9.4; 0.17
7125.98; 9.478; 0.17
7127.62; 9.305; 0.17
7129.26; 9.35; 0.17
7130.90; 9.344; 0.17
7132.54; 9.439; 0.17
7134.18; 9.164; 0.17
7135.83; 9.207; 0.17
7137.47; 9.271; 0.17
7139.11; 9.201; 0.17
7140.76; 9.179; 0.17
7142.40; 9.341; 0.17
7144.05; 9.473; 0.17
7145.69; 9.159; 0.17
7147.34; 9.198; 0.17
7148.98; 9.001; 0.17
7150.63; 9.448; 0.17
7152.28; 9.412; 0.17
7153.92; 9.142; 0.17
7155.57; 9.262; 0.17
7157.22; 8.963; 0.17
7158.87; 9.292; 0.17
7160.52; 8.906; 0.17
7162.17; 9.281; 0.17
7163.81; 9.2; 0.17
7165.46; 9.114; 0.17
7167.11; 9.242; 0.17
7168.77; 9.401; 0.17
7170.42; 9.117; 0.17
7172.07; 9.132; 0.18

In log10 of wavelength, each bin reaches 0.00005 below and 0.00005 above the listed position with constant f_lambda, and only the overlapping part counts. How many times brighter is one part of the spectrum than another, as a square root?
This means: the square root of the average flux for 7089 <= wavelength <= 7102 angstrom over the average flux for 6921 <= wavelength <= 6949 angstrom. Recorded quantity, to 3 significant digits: 0.987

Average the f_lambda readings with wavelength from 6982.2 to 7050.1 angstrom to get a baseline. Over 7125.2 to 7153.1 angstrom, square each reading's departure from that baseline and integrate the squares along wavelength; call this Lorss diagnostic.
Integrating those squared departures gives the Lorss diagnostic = 1.3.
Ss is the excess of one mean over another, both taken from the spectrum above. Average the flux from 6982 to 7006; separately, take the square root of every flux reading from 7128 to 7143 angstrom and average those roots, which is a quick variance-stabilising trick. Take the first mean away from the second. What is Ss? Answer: -6.48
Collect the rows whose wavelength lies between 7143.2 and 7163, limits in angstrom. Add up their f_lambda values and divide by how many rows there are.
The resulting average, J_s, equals 9.21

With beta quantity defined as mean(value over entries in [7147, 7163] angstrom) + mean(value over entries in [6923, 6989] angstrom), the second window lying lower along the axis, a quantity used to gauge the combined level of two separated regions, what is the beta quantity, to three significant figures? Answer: 18.9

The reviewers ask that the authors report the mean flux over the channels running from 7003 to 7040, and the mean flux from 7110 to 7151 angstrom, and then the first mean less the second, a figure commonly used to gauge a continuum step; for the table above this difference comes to 0.18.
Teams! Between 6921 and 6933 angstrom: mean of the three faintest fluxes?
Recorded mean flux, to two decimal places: 9.53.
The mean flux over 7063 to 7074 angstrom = 9.35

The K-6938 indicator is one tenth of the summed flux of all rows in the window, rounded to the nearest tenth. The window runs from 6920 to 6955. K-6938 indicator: 21.4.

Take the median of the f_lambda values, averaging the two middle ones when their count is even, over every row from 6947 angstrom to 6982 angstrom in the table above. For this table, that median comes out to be 9.69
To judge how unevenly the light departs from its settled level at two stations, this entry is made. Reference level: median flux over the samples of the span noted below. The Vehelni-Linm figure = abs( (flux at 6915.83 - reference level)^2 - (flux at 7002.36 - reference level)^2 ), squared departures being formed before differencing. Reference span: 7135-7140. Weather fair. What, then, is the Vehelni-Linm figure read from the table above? 0.22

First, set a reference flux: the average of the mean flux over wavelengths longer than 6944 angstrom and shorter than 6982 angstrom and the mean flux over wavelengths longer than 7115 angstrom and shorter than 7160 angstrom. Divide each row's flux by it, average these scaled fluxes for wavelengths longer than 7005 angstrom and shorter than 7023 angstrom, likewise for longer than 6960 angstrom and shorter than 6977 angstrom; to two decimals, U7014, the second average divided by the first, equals 1.02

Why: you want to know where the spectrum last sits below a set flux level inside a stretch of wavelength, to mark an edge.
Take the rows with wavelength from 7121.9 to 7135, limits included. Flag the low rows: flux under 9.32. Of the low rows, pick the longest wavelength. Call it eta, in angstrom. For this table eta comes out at 7134.18 angstrom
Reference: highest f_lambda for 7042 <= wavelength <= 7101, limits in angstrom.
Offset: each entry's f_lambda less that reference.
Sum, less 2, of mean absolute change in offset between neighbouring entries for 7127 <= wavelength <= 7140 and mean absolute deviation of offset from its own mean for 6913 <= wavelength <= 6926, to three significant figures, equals -1.82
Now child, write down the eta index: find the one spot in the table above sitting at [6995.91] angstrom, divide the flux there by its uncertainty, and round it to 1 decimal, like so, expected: 55.0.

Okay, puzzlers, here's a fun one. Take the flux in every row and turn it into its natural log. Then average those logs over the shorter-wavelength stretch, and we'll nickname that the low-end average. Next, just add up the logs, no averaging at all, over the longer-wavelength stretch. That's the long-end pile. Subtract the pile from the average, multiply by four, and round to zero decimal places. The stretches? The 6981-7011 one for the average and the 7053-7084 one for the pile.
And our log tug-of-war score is -161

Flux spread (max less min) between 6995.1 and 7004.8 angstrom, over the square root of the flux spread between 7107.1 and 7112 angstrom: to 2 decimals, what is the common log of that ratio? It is -0.25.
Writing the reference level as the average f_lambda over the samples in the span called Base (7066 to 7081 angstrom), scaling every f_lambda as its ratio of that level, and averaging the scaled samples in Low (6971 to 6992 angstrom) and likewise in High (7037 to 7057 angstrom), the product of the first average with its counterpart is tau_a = 1.02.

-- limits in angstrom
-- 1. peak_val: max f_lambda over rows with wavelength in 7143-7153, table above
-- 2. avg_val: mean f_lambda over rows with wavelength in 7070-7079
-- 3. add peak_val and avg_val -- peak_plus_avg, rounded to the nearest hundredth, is 18.92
